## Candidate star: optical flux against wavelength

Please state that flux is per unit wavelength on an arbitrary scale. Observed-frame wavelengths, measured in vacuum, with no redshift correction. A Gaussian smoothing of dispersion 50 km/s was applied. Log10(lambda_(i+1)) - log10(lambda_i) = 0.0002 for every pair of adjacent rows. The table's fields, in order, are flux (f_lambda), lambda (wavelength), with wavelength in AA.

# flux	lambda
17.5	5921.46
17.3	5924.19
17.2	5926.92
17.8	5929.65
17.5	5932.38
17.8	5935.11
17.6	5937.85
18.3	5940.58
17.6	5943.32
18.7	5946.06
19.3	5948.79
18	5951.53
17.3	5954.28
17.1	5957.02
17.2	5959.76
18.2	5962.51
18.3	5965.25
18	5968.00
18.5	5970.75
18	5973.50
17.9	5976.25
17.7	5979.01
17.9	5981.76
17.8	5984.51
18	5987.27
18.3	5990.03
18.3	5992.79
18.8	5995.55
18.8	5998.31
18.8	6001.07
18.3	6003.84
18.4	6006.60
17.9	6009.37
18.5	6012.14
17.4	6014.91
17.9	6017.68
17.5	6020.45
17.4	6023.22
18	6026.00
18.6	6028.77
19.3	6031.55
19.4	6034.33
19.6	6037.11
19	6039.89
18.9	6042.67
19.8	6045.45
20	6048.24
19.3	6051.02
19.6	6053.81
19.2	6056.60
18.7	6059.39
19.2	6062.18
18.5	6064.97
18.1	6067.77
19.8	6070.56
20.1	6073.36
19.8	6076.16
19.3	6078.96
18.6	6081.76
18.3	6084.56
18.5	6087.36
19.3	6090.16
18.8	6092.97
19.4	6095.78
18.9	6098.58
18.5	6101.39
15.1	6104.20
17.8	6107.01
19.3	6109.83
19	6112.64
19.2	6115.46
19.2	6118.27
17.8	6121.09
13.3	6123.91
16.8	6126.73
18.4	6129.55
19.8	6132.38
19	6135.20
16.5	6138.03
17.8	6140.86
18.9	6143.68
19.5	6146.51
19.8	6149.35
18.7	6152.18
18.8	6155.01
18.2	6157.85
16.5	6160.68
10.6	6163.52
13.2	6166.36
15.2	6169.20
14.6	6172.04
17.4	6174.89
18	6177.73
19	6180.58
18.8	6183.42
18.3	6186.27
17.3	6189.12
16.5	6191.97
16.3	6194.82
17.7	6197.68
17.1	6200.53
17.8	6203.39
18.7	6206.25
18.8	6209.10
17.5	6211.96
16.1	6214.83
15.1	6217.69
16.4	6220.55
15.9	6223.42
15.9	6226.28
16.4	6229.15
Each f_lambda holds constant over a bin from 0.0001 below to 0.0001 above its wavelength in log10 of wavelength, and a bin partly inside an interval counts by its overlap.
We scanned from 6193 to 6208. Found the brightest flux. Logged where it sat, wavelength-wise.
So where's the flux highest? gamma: 6206.25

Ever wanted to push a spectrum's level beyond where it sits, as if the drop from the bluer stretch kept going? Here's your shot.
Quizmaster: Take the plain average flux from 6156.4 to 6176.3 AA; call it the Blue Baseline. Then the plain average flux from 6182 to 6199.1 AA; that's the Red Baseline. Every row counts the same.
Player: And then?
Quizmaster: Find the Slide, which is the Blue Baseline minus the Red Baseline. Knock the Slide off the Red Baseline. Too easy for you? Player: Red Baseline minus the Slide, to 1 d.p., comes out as 19.9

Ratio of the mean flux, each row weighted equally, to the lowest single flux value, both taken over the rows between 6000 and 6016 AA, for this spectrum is 1.05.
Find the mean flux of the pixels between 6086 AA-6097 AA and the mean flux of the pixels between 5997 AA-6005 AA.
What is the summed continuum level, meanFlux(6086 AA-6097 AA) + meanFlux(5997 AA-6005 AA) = 37.6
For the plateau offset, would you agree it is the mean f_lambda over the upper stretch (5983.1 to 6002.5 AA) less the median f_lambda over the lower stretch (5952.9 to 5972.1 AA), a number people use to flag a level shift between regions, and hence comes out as 0.4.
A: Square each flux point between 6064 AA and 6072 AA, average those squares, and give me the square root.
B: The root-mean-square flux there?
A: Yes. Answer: 18.8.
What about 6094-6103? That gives 18.9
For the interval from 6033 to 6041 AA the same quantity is 19.3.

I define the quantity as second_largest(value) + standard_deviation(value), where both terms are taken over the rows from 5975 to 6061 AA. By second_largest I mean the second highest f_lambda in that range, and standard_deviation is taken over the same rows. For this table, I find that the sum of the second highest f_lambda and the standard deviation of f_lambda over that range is 20.5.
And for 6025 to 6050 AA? 20.4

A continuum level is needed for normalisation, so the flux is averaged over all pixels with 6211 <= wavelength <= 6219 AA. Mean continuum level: 16.2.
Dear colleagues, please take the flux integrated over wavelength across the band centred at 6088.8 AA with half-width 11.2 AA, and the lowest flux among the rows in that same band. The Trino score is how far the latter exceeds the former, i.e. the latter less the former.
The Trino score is -405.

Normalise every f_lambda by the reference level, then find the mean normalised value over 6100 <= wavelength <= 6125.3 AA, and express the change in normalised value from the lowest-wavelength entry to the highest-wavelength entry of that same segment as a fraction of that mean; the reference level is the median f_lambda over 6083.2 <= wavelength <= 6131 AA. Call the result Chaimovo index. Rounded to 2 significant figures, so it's -0.29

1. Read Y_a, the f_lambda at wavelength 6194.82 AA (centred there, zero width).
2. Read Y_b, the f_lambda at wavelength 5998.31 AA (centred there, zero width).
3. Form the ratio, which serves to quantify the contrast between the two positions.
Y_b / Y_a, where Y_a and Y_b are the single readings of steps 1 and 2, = 1.15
